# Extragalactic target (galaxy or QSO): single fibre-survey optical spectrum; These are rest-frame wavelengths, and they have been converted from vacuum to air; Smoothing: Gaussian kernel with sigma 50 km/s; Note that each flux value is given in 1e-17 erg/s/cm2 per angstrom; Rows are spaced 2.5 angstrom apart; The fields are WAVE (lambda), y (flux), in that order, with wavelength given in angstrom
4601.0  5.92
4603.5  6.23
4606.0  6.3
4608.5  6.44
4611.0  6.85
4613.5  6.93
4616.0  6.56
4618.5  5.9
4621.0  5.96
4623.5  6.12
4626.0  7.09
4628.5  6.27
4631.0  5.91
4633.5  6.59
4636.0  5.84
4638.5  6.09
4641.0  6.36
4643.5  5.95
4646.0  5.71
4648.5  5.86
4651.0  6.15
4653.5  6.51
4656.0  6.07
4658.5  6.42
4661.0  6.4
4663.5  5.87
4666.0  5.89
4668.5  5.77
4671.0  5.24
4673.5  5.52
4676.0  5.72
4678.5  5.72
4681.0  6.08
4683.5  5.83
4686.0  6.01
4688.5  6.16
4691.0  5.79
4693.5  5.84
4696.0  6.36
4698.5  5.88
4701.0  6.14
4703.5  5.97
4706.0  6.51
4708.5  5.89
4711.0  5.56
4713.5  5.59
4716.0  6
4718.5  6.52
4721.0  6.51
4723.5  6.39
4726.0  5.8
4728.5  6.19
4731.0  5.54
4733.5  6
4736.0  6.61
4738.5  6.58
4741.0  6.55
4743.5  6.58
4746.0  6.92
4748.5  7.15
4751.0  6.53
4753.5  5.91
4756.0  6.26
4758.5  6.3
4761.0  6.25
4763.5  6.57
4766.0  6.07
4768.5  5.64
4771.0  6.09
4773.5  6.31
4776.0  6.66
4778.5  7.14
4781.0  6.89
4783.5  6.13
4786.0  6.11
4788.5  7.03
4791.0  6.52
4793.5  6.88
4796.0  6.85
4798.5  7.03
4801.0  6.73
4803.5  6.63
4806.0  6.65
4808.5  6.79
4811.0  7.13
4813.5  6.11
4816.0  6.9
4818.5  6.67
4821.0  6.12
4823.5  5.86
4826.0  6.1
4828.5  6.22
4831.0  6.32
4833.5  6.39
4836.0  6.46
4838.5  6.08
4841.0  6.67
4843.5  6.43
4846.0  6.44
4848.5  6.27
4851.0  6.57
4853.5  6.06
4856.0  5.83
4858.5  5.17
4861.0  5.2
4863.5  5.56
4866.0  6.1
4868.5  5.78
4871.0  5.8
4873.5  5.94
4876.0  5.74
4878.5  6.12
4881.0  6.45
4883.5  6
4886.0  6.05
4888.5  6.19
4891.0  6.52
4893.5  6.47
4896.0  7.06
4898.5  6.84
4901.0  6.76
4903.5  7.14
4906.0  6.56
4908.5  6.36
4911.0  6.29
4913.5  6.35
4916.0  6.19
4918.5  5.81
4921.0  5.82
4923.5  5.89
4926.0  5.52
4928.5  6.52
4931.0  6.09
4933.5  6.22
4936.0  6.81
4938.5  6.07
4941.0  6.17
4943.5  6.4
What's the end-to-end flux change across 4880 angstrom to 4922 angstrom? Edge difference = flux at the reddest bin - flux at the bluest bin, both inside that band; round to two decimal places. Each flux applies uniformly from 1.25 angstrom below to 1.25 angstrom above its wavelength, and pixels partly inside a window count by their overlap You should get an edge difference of -0.63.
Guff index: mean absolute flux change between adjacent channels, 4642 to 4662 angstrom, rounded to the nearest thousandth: 0.264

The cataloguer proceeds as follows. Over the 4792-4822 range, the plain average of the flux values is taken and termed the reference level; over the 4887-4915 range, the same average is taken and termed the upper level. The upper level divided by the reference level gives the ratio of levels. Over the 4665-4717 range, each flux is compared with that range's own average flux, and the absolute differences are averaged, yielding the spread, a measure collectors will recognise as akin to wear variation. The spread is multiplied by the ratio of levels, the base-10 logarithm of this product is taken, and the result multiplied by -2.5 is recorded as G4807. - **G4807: 1.71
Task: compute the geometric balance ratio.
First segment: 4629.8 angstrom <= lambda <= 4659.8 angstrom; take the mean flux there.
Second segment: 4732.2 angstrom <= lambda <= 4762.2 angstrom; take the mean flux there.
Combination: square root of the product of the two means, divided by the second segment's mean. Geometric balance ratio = 0.97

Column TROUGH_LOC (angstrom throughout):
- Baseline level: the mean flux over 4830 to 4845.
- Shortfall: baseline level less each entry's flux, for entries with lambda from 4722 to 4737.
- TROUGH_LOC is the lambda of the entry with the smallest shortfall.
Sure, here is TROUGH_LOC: 4736.0 angstrom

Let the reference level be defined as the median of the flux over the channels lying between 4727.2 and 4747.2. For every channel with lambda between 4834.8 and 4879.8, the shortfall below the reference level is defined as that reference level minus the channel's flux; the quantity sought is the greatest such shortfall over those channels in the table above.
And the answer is 1.4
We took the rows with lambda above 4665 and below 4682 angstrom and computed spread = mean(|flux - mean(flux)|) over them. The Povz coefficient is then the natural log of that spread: -1.7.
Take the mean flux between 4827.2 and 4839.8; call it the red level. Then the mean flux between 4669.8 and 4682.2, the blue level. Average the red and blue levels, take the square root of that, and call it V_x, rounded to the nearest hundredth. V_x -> 2.44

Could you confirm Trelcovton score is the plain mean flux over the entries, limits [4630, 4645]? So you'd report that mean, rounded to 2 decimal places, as 6.12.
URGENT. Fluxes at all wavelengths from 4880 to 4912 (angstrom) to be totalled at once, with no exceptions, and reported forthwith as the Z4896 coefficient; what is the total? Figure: 85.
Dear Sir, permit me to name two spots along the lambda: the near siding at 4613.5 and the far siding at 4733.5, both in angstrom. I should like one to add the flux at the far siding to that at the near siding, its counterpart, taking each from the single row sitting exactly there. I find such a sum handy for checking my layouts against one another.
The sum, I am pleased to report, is 12.93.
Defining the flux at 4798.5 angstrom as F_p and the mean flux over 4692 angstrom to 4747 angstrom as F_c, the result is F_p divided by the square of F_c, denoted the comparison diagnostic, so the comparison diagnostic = 0.184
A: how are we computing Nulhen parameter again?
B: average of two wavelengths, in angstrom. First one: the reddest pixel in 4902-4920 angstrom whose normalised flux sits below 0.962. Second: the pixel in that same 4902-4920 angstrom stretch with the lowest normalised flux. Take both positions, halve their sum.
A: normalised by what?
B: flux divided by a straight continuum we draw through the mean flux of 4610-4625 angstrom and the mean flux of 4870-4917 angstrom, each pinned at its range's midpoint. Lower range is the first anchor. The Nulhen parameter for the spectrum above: 4918.5 angstrom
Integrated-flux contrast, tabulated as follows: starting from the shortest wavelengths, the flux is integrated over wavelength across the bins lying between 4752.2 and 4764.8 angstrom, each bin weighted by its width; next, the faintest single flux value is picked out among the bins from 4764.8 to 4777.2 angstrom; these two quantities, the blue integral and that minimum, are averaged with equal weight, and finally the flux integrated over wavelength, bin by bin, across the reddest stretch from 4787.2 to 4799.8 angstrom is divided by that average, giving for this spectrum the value 2.05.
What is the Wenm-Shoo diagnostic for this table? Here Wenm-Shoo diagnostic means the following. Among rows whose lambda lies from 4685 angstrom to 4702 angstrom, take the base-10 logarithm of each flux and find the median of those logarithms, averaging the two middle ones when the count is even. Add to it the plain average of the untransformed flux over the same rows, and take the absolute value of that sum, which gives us 6.8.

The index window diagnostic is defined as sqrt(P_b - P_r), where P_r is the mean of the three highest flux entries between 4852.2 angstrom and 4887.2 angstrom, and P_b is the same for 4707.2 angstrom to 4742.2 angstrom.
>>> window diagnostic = 0.60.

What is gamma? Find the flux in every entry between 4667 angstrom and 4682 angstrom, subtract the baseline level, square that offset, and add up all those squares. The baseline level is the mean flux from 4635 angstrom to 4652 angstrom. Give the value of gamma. 1.00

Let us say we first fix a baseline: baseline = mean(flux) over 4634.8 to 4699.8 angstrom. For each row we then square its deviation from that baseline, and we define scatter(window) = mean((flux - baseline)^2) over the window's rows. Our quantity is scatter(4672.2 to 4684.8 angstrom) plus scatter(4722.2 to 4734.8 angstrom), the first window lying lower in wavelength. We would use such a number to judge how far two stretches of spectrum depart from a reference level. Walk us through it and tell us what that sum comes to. 0.16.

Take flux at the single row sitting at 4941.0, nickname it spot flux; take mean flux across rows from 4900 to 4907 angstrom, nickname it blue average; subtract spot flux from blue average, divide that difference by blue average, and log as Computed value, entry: 0.10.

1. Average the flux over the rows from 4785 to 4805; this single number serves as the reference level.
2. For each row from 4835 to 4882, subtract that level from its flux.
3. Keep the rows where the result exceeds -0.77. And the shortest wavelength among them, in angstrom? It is 4836.0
